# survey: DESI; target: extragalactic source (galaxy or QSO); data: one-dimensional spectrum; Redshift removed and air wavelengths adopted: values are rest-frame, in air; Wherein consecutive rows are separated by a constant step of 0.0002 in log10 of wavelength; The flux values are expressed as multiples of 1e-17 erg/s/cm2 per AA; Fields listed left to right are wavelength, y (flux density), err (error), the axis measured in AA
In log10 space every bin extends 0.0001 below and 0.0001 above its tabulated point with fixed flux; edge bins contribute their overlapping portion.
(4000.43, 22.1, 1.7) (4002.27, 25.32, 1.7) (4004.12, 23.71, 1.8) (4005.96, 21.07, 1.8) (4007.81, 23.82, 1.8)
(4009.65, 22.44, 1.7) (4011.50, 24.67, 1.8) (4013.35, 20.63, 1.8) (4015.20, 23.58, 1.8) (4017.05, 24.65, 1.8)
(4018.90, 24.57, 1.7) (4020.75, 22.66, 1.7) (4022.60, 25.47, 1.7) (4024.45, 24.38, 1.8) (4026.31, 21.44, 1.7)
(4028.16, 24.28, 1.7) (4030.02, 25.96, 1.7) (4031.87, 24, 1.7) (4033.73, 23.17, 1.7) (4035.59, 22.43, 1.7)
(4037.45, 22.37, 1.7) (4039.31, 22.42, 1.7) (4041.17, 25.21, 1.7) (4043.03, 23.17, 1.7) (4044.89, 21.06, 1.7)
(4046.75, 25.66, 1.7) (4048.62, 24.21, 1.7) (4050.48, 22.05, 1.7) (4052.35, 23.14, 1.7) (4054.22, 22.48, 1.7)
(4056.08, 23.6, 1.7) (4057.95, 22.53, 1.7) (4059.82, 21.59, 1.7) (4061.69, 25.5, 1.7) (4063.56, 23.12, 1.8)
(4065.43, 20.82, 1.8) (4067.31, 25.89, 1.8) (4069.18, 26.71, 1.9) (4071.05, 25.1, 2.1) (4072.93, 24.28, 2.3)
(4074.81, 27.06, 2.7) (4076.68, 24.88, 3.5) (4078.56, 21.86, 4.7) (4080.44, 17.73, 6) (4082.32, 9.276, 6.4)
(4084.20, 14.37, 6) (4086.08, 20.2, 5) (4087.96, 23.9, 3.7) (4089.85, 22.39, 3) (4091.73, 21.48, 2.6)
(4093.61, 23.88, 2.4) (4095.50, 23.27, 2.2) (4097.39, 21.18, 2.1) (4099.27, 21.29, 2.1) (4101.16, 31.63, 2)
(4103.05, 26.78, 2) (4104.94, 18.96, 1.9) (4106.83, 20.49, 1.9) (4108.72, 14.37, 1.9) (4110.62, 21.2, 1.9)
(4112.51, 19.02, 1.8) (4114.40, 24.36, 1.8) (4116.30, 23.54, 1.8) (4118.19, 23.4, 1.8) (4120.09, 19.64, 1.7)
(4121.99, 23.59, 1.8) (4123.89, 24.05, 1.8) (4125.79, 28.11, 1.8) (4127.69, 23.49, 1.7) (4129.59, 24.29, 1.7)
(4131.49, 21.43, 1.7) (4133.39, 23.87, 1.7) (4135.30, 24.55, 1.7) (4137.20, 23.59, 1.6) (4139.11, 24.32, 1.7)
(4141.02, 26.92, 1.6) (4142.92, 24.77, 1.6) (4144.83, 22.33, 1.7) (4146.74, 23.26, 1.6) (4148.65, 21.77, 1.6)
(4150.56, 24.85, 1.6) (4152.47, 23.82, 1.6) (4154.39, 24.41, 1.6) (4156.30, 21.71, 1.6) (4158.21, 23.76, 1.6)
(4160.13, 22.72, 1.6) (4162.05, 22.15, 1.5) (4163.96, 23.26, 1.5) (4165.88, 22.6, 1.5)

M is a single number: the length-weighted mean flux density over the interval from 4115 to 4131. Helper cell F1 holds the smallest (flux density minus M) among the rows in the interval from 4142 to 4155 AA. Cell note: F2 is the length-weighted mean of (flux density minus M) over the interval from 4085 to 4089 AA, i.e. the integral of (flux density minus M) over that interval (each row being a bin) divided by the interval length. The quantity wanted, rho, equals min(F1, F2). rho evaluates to -1.9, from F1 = -1.9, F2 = -1.9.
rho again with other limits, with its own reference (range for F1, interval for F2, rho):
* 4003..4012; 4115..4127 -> -2.6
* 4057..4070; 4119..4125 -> -2.9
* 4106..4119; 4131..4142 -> -9.3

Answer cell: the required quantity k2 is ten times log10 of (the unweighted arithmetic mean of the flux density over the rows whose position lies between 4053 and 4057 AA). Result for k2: 13.6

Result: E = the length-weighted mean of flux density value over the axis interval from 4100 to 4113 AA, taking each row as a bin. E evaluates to 21.9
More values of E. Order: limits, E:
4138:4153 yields 24.0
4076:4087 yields 17.9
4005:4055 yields 23.4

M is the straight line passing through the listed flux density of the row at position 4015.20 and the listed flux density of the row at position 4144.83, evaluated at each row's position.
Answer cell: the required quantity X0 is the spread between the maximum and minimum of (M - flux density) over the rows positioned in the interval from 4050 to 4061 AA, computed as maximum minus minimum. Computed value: 2.0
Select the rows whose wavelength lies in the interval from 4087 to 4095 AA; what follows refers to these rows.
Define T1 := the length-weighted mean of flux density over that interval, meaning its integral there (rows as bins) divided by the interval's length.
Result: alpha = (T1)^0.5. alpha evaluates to 4.79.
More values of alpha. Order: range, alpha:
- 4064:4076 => 4.99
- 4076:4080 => 4.75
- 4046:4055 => 4.84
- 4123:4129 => 5.02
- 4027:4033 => 4.96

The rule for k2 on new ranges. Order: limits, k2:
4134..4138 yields 13.8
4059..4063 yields 13.7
